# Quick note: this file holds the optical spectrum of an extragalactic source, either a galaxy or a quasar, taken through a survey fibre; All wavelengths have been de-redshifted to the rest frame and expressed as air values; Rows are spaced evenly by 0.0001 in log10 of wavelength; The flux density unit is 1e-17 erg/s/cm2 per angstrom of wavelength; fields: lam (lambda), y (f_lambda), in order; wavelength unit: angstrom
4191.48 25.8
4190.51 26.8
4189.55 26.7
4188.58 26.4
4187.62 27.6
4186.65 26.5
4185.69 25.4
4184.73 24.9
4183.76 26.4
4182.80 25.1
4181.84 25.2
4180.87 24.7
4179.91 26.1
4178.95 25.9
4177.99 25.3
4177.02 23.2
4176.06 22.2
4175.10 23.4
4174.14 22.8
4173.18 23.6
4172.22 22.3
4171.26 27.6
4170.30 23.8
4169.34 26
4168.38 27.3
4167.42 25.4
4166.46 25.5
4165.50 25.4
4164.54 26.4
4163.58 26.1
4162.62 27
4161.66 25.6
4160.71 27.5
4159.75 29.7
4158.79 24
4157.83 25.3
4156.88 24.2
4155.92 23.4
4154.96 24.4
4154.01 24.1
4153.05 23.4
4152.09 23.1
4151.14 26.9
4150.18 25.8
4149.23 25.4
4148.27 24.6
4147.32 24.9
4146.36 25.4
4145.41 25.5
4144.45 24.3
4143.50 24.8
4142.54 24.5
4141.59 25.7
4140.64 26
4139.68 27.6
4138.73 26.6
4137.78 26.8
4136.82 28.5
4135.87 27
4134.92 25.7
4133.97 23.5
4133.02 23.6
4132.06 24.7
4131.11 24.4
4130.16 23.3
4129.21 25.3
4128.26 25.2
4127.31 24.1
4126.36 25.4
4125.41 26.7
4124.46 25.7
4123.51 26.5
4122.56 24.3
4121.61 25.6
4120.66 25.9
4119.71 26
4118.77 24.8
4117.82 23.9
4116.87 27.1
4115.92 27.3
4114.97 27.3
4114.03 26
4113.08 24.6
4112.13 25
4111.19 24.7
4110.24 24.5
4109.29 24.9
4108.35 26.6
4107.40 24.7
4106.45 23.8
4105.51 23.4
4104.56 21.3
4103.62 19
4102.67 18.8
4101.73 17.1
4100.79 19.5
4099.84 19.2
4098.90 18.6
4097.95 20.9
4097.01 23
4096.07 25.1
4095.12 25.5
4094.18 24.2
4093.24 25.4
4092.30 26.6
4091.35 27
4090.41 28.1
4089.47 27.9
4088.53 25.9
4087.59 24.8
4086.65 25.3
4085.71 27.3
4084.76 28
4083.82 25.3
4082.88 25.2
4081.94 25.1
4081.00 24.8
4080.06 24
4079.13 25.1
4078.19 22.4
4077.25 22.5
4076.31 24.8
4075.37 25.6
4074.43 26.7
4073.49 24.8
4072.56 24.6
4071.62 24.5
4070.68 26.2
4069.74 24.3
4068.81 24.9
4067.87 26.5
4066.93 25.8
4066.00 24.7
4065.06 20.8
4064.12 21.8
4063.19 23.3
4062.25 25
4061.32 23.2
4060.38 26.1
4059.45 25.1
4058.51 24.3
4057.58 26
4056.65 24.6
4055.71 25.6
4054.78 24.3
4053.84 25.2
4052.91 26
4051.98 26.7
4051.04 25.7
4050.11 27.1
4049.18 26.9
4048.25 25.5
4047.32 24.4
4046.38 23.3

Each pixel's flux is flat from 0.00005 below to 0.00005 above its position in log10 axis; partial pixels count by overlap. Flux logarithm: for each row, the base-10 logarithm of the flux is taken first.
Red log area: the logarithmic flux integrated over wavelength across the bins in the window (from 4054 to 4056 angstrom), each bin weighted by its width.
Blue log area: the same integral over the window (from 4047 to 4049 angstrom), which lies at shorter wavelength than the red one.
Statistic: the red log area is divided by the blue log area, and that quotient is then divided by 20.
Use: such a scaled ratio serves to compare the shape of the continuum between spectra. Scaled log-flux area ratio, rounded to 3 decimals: 0.050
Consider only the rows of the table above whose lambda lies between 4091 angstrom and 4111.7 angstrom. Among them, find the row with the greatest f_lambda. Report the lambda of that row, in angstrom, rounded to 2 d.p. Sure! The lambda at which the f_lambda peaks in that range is 4091.35 angstrom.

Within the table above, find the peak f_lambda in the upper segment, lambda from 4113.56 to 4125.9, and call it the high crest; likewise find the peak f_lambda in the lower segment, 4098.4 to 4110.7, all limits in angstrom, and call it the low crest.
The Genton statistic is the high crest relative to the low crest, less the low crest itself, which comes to -25.6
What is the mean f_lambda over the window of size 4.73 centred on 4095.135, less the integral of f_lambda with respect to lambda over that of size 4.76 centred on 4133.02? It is -91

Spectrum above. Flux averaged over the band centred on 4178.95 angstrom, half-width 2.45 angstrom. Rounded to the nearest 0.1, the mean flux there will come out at 25.0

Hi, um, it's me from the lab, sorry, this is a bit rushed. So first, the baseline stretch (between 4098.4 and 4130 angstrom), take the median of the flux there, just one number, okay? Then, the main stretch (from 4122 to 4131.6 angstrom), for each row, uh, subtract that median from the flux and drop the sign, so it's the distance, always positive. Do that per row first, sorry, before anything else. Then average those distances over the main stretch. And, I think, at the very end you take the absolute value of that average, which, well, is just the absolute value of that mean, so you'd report 0.91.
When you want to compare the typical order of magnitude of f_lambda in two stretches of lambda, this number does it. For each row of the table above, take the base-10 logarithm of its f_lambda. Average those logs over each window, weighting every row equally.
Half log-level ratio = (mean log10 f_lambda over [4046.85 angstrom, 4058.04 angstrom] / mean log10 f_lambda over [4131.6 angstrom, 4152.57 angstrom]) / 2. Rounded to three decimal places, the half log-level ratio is 0.501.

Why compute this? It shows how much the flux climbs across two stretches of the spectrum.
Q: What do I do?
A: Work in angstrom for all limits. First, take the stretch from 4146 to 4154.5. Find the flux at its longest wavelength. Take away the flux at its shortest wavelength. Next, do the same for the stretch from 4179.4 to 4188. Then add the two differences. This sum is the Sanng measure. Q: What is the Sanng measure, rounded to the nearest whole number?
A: 0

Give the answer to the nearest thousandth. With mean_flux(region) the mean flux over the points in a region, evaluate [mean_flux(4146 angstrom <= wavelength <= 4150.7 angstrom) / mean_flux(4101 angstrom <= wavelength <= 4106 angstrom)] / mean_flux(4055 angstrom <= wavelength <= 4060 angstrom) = 0.050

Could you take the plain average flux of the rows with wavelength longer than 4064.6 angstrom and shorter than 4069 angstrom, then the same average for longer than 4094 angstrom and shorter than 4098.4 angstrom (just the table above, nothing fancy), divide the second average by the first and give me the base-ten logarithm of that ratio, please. -0.014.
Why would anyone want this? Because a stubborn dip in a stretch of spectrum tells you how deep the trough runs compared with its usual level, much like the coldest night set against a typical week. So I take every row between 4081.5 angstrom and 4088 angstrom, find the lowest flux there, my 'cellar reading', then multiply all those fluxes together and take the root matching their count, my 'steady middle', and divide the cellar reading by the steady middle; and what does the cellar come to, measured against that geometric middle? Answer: 0.960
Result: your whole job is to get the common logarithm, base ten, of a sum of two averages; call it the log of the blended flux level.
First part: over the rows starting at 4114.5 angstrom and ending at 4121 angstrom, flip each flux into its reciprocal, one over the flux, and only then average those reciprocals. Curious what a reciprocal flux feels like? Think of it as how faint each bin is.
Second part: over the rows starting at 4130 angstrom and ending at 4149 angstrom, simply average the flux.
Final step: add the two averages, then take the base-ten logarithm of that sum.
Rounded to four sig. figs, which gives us 1.405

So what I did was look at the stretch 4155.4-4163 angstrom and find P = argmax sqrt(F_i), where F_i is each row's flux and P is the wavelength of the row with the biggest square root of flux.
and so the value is 4159.75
